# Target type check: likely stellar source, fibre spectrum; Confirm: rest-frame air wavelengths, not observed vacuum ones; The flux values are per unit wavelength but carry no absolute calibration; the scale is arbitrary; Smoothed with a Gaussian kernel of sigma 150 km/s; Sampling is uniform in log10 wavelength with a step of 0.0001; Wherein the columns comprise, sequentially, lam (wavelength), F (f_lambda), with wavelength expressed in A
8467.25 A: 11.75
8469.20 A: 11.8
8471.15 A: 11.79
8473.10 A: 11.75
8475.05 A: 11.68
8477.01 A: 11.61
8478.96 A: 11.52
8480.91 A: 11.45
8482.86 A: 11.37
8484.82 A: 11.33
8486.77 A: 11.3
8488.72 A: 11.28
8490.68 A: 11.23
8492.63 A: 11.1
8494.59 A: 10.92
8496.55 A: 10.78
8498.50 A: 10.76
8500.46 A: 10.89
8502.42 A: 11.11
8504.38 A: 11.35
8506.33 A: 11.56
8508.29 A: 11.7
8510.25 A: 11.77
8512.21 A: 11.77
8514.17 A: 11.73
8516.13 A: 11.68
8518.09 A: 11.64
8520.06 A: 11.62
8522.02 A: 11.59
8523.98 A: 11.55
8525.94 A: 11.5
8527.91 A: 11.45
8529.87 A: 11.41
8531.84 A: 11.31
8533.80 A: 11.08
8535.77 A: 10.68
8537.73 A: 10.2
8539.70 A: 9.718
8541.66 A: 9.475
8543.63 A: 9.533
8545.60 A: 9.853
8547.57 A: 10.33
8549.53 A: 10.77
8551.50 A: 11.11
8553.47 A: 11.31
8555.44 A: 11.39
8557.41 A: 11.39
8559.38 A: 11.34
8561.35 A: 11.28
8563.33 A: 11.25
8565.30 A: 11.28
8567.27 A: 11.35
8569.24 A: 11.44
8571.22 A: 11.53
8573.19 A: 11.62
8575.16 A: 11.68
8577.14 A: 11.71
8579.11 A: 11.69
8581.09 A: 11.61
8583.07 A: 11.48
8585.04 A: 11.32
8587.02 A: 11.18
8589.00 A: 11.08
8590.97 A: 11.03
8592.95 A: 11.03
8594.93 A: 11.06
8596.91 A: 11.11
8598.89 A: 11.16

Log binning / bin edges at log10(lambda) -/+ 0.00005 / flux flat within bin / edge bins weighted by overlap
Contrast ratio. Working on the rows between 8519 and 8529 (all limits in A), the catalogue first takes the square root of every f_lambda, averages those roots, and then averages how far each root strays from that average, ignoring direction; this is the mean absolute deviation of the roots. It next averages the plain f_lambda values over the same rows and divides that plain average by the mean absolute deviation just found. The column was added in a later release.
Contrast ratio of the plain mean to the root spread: 1462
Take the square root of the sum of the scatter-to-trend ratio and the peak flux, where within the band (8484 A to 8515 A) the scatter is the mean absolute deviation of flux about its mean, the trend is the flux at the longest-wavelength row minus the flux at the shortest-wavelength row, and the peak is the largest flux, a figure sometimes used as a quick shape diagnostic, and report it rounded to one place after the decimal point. 3.5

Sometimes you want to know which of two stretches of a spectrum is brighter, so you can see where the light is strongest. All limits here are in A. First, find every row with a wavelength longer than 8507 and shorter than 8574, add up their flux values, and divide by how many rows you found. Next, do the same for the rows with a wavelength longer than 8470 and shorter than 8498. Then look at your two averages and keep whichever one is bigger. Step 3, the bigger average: 11.4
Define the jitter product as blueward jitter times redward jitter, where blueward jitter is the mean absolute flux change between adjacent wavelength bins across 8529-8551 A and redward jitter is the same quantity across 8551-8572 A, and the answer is 0.0226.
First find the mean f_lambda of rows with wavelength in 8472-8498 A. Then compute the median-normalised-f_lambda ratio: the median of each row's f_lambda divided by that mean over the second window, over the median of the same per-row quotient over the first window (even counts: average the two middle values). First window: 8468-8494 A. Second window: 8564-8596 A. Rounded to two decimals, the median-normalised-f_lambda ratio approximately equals 1.00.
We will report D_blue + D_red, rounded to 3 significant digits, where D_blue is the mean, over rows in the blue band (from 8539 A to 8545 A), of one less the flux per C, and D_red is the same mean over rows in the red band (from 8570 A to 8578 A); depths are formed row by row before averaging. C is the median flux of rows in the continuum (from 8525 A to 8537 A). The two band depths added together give 0.133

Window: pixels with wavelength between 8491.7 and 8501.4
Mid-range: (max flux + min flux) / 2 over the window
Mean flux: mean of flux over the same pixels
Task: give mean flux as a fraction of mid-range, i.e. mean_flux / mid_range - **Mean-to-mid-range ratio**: 0.996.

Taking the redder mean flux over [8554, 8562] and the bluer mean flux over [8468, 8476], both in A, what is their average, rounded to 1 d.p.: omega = 11.6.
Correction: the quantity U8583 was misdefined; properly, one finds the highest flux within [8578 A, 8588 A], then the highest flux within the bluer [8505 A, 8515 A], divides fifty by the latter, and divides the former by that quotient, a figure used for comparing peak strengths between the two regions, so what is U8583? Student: 2.75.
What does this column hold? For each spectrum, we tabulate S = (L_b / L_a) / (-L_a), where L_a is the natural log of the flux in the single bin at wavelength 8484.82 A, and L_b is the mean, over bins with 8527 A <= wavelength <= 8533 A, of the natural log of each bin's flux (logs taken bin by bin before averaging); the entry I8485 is -0.413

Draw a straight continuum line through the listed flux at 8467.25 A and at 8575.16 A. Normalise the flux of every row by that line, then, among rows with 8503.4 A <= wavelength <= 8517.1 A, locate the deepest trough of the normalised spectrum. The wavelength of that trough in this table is 8504.38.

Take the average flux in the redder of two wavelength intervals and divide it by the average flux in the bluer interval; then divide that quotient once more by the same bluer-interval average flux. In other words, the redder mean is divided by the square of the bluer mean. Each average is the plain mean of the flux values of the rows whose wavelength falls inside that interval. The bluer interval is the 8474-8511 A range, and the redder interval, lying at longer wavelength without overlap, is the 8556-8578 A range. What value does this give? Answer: 0.090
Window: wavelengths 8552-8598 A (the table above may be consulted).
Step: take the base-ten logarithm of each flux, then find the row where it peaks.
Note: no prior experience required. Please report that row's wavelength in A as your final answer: 8577.14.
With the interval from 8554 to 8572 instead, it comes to 8571.22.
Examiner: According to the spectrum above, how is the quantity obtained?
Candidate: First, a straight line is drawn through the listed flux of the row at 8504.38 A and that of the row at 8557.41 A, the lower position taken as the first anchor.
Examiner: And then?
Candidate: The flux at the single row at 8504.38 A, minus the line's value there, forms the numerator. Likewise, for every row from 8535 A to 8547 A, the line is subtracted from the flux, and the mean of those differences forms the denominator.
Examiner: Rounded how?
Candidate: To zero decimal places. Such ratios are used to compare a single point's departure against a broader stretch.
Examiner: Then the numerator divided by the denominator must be 0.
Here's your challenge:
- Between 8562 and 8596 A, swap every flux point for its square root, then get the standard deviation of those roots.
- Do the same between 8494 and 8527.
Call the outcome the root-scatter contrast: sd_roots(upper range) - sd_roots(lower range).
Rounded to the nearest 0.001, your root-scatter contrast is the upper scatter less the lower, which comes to -0.018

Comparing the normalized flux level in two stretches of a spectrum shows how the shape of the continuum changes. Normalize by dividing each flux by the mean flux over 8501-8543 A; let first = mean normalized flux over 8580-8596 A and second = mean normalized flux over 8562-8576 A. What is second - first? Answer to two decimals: 0.02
